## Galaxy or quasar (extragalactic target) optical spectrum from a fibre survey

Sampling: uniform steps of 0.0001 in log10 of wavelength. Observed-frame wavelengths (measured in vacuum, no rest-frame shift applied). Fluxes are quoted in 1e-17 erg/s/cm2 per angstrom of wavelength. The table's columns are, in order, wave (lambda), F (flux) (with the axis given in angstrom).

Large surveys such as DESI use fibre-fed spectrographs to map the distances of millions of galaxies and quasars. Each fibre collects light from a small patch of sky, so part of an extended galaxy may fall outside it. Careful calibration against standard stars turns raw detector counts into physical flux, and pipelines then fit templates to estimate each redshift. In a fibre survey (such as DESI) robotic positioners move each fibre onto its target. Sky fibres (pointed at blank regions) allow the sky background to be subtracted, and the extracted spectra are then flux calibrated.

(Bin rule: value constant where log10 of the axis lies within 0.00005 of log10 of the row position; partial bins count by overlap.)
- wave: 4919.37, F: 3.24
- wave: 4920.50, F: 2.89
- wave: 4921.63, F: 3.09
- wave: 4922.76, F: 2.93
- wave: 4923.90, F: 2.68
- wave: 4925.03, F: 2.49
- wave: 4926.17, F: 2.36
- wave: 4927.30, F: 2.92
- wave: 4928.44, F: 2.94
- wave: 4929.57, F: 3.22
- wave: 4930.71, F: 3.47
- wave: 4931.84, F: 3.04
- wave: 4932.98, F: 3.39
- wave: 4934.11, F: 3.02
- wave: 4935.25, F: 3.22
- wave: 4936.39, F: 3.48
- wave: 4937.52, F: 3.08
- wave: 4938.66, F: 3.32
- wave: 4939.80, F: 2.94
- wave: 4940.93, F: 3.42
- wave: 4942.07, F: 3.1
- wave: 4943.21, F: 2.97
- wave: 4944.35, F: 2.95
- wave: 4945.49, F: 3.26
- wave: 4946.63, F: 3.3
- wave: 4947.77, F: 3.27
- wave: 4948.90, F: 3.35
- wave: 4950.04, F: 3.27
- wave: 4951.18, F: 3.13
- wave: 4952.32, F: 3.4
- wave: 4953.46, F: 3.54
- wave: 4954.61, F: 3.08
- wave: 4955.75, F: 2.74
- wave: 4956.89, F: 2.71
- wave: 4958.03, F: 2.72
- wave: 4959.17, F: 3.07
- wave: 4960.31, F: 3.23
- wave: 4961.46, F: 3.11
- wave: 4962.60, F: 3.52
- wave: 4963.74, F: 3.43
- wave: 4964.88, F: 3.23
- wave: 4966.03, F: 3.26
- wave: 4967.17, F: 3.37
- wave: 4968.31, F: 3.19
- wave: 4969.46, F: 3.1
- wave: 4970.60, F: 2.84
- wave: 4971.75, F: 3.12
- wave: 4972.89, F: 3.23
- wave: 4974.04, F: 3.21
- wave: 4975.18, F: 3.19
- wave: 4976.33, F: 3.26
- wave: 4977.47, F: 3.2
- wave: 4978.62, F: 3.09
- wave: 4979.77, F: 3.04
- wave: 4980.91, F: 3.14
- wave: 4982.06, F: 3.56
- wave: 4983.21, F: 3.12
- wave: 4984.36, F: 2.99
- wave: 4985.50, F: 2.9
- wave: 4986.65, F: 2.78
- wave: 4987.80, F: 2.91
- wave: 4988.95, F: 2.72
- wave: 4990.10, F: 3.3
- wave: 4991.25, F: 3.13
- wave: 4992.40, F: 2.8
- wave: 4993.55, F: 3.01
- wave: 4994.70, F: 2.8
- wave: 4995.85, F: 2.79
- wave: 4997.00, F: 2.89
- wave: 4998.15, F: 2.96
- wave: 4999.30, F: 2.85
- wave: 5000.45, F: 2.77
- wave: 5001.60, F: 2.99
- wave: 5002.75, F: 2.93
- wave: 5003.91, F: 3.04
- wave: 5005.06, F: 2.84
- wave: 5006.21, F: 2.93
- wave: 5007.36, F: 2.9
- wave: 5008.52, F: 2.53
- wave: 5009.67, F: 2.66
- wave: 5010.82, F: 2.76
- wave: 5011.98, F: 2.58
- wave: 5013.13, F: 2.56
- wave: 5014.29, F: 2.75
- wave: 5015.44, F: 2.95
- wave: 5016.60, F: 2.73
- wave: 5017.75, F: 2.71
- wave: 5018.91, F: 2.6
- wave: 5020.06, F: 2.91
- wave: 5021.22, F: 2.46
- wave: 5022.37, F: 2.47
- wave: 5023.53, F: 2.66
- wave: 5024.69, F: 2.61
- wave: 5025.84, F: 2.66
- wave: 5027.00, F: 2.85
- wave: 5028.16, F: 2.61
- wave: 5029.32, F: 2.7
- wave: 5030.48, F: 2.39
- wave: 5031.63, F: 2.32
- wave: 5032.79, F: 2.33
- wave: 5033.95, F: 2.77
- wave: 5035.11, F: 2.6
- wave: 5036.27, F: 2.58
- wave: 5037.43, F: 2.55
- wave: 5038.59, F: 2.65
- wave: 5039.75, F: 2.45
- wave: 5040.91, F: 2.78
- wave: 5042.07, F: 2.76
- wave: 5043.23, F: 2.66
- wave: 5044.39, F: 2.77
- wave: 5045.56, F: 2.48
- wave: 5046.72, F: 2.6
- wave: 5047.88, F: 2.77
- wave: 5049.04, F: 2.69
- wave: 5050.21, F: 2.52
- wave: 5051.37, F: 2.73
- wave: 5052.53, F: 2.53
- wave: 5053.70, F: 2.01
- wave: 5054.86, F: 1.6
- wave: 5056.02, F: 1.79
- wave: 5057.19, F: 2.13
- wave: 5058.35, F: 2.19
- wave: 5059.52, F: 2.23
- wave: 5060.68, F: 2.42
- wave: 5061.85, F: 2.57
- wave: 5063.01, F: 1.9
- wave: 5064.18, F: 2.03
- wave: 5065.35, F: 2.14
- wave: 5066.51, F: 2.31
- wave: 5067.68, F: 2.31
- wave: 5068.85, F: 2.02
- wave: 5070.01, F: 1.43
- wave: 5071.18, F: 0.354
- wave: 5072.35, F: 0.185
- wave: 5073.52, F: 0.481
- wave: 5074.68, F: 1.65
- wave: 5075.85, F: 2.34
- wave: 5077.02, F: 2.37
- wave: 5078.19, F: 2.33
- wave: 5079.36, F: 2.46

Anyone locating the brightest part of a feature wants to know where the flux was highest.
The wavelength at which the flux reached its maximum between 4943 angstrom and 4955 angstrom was 4953.46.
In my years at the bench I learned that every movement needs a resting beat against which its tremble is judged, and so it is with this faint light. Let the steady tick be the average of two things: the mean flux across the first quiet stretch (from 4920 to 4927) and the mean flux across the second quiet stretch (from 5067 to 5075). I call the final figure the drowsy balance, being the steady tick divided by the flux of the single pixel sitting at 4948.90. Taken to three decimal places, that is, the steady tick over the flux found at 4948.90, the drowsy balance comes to 0.589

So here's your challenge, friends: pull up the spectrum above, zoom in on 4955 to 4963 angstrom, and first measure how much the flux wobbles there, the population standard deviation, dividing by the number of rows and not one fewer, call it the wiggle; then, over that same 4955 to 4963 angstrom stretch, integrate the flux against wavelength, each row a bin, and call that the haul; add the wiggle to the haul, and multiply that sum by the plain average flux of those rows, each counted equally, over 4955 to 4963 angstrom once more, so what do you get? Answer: 73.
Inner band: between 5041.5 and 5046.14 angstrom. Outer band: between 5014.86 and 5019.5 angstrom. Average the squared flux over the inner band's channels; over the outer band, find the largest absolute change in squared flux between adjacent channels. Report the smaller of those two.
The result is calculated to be 1.2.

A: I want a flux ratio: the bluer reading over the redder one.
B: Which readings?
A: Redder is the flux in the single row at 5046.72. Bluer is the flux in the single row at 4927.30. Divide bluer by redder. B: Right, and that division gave 1.1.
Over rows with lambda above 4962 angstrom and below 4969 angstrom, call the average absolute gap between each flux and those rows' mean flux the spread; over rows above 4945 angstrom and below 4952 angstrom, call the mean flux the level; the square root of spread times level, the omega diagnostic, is 0.59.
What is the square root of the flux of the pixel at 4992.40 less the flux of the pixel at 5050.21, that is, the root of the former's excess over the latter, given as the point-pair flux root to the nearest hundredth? 0.53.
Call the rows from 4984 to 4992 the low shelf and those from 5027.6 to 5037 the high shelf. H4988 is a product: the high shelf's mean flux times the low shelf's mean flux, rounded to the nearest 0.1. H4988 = 7.5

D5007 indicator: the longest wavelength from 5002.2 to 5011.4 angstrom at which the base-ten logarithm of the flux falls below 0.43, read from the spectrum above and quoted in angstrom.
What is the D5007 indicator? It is 5009.67 angstrom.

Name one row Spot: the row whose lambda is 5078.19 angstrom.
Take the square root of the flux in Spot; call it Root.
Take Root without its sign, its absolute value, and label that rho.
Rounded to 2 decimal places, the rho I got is 1.53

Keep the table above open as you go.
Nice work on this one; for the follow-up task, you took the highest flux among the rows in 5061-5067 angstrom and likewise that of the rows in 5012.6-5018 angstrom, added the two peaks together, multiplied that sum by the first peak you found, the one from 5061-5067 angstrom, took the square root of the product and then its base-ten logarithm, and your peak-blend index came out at 0.576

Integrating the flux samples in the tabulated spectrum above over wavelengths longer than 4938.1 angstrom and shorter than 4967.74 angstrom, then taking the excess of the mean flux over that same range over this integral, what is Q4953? -91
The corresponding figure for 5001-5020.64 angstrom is -52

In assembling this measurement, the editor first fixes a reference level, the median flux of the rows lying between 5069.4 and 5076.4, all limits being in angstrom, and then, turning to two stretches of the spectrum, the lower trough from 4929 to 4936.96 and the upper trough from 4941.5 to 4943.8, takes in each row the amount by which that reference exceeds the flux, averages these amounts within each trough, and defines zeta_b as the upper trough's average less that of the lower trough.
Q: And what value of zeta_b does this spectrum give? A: 0.2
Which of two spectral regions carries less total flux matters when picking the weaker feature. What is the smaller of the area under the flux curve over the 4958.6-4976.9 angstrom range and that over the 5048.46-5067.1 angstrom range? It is 41.7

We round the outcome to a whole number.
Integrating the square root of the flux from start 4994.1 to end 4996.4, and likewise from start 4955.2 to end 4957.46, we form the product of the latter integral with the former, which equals 14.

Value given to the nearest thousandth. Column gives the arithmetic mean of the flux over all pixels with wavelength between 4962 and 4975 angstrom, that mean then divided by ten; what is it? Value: 0.323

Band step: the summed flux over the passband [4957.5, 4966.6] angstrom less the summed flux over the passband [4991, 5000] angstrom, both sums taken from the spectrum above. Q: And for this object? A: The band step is 2.3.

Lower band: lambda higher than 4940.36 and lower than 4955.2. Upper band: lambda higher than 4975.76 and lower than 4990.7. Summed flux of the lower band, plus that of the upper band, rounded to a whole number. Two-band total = 82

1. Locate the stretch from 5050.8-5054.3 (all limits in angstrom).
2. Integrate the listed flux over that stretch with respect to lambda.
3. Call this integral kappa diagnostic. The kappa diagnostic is 8.5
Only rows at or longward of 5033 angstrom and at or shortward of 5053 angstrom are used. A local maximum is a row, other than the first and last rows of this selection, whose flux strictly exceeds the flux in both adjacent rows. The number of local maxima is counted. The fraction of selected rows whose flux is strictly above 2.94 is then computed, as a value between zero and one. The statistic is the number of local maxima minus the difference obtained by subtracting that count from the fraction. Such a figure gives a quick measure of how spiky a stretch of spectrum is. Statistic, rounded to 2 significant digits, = 10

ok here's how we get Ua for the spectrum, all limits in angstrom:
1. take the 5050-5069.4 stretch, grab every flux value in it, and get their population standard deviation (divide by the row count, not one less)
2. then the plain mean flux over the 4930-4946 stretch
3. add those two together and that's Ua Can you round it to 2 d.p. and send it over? 3.48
